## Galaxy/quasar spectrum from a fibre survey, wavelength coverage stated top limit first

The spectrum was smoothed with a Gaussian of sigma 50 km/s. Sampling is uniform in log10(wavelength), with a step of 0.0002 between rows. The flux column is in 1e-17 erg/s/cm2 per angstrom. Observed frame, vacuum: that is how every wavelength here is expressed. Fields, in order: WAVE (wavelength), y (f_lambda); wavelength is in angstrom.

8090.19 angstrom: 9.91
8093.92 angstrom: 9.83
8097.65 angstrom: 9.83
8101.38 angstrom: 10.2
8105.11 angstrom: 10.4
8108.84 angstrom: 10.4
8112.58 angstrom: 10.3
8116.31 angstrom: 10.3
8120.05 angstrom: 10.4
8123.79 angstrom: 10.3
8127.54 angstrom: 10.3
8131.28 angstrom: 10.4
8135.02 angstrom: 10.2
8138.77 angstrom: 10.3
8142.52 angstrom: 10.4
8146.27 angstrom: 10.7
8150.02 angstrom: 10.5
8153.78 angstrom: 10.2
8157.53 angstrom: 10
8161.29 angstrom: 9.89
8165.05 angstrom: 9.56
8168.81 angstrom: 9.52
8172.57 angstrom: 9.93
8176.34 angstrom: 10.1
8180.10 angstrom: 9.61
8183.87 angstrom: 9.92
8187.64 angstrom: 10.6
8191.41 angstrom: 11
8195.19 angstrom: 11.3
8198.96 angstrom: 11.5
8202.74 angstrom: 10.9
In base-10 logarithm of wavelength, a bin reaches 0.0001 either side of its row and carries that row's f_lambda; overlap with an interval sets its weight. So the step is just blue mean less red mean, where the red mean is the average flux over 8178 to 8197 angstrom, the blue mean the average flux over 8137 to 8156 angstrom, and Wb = -0.1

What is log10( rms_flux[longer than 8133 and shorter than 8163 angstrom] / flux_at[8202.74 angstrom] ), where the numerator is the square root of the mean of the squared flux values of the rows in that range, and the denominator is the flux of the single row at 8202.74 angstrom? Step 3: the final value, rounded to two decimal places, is -0.03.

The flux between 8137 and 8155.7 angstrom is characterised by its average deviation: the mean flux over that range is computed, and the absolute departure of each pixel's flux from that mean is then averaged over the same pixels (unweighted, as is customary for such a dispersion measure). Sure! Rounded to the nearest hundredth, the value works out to 0.14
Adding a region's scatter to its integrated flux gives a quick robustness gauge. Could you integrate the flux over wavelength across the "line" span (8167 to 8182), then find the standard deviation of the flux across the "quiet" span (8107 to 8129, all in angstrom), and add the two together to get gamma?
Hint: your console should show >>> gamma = 147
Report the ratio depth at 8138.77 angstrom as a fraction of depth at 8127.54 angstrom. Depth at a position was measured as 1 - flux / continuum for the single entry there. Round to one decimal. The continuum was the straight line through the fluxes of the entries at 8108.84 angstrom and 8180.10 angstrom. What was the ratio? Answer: 2.2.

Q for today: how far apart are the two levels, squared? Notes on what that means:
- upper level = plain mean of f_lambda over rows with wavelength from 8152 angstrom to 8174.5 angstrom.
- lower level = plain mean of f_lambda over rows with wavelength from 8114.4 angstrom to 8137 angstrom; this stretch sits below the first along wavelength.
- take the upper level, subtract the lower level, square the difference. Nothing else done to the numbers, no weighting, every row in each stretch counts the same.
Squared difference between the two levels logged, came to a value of 0.22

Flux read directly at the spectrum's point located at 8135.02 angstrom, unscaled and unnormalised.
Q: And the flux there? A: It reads 10.2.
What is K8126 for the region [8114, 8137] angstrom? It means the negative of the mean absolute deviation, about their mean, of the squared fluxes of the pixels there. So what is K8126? -1.1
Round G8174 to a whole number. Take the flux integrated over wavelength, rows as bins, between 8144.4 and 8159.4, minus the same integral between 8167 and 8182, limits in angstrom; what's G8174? 8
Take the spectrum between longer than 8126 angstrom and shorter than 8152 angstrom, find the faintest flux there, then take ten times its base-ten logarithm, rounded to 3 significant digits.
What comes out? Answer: 10.1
